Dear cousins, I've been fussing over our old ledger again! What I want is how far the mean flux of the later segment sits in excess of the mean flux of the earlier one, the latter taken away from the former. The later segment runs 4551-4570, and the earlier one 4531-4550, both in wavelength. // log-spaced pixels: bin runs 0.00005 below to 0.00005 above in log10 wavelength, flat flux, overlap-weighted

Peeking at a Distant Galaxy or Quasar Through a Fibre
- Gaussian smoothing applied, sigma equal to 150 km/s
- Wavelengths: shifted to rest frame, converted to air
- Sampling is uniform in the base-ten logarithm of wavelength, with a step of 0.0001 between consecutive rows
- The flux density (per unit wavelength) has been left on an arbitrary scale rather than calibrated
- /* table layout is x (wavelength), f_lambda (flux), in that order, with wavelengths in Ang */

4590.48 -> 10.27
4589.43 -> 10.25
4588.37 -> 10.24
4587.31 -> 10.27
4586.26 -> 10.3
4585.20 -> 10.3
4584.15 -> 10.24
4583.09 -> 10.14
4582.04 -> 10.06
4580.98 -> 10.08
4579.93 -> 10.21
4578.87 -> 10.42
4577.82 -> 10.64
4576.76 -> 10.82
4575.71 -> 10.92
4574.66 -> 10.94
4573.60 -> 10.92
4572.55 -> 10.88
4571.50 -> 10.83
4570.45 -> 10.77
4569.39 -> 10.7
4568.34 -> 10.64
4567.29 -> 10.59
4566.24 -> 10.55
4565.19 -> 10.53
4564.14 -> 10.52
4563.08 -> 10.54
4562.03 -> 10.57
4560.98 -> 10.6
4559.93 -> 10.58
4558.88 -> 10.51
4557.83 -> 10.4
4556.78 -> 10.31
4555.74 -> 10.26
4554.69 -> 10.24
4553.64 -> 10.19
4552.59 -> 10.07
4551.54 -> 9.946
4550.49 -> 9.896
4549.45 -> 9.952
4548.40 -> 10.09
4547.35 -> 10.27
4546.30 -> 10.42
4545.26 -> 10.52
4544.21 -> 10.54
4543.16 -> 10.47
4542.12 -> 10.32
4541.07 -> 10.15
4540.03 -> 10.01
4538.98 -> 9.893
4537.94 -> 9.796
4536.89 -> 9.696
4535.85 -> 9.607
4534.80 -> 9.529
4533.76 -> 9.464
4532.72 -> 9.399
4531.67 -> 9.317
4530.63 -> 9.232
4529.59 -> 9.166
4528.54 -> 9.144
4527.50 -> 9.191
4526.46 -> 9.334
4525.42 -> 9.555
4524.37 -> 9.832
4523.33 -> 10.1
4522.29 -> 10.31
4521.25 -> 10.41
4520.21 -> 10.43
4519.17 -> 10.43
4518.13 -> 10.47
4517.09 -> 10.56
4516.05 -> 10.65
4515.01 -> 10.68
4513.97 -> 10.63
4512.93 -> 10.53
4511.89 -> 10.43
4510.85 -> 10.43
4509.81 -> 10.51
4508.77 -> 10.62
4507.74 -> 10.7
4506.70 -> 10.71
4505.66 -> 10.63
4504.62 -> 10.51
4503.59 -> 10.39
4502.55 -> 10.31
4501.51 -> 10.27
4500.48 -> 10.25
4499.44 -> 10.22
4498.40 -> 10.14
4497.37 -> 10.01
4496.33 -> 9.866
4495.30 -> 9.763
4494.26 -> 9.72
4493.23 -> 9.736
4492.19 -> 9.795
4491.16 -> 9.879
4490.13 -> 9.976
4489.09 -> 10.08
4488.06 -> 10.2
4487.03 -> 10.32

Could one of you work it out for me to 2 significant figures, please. 0.46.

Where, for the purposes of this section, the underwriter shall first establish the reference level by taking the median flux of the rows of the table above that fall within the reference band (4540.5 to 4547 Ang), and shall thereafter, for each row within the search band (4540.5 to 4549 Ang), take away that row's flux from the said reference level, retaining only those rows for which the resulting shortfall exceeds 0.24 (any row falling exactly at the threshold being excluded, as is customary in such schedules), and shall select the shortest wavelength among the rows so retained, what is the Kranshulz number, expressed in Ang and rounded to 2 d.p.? 4541.07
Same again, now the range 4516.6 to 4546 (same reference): 4523.33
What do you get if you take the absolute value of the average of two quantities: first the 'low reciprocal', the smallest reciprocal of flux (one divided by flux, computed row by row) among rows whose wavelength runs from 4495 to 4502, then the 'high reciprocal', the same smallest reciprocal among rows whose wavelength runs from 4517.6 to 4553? 0.0961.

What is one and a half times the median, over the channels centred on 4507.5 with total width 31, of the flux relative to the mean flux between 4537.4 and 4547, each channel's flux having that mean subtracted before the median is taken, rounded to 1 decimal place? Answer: 0.3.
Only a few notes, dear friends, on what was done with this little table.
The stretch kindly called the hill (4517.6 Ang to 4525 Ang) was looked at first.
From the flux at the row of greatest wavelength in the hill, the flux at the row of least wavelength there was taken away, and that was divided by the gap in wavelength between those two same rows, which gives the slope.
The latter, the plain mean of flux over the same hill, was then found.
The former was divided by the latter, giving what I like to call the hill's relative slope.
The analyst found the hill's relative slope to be -0.010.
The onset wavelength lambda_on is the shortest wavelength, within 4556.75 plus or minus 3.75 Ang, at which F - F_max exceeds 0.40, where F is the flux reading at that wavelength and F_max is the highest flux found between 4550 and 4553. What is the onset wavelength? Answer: 4558.88 Ang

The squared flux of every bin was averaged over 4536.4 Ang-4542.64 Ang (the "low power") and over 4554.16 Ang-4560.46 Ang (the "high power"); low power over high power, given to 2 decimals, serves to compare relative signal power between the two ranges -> 0.92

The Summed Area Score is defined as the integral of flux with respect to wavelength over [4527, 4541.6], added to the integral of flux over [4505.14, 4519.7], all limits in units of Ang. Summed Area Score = 293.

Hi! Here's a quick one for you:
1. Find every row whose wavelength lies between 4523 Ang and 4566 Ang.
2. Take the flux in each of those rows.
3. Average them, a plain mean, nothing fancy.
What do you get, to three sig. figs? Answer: 10.0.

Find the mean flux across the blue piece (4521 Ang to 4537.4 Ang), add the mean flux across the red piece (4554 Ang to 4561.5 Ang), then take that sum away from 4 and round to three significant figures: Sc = -16.0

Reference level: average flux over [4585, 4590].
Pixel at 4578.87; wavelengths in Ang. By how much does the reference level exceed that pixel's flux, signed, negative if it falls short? -0.15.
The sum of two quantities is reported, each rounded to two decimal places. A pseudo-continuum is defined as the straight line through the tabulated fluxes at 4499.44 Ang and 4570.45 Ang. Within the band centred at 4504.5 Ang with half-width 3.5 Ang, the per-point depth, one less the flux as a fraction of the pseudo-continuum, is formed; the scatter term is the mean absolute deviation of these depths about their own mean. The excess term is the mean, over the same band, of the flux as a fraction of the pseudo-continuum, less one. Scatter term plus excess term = 0.04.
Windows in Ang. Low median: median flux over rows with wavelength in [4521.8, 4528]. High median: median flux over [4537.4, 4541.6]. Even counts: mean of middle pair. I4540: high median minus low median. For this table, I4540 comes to 0.3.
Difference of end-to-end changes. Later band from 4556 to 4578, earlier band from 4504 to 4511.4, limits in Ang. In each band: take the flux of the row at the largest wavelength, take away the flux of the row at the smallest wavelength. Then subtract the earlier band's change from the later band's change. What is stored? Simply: 0.4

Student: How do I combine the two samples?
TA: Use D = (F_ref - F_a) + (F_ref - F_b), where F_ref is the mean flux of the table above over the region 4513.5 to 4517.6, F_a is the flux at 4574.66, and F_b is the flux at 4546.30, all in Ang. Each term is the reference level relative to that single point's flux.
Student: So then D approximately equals -0.10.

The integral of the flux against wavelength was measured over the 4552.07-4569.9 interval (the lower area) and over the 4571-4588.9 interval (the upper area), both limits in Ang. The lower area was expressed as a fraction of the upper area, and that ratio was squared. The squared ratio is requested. 0.99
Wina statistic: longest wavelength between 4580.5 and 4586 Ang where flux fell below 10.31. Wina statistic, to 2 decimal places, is 4585.20 Ang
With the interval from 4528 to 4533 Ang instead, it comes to 4532.72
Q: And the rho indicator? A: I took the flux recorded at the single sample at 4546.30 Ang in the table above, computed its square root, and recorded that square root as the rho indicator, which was 3.23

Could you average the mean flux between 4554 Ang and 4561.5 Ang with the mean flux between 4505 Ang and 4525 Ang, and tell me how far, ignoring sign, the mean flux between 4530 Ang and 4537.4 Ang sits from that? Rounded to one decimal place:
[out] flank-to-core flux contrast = 1.0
